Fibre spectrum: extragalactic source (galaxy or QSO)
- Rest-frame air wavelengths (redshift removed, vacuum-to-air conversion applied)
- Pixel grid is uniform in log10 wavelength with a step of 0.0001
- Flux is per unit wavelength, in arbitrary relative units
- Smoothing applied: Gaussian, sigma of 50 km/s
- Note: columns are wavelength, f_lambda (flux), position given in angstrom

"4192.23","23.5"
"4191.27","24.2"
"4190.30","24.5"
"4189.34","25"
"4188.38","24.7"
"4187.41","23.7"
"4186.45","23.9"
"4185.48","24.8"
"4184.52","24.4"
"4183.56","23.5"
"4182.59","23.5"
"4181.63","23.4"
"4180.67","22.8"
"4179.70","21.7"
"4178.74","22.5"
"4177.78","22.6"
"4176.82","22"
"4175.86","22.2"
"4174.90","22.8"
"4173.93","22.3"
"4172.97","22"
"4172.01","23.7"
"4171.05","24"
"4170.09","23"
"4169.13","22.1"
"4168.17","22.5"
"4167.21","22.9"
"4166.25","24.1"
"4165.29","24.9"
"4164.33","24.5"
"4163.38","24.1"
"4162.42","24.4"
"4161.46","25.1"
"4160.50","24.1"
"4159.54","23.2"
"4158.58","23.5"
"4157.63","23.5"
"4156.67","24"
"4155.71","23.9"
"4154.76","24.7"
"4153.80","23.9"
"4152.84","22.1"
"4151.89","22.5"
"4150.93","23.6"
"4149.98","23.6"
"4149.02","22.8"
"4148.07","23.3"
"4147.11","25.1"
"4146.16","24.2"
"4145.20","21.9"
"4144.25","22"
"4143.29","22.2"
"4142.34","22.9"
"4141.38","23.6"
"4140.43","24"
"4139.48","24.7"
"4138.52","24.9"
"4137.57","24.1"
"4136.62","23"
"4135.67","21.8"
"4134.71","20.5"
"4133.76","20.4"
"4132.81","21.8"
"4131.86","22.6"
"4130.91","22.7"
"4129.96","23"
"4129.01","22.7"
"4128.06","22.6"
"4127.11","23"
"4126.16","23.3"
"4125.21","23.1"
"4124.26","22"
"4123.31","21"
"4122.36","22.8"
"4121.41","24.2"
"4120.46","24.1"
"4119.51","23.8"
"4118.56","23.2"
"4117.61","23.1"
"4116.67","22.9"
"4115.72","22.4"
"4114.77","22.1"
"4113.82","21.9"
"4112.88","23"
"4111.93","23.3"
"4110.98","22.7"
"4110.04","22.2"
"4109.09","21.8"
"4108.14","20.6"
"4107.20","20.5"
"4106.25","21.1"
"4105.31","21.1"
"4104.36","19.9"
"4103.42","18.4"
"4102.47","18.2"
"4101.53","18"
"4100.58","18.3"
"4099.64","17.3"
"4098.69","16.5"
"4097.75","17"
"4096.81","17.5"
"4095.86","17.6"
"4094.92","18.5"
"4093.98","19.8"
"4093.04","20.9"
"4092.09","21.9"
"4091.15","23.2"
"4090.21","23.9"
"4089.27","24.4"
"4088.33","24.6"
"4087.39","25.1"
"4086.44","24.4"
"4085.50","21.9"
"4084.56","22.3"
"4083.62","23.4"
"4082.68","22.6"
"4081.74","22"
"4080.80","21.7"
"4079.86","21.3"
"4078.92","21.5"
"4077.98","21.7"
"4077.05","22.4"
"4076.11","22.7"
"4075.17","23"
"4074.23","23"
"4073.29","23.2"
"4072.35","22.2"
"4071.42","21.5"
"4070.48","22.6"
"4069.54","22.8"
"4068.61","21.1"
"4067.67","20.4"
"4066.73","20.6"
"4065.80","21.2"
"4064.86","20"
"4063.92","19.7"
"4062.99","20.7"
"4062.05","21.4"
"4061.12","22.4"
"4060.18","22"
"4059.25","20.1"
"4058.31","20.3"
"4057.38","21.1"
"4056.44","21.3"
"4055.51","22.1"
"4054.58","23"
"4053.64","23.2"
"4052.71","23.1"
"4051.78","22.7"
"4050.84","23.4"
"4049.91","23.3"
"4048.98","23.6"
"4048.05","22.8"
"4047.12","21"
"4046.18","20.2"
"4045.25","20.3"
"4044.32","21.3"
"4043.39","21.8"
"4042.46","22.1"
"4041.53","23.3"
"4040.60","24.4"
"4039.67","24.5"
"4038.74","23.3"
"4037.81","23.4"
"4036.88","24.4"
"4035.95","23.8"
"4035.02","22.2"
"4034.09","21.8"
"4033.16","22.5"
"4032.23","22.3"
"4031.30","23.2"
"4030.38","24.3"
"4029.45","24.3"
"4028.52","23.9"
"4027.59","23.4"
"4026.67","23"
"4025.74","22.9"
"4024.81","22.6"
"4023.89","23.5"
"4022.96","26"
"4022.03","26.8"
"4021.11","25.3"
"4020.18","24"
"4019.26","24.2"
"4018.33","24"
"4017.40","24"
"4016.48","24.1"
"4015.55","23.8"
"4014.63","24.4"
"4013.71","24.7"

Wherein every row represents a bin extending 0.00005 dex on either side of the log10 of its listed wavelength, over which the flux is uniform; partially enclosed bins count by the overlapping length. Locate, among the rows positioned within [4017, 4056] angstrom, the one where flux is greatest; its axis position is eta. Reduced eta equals 4022.03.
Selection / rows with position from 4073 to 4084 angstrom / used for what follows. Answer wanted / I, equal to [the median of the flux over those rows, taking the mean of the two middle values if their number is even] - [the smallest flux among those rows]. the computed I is 1.2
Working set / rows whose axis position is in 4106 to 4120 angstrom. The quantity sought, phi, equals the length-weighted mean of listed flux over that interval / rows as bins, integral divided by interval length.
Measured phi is 22.3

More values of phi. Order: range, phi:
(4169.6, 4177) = 22.8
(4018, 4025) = 24.6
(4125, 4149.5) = 22.9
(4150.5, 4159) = 23.5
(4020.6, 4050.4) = 23.2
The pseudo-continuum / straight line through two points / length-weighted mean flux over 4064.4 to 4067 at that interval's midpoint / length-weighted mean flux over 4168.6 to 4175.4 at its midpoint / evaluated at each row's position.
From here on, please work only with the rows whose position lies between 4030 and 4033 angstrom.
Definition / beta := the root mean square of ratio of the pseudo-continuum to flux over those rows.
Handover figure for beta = 0.86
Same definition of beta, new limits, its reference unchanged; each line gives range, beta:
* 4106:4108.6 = 1.04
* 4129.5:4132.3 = 0.97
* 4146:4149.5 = 0.94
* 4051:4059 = 0.93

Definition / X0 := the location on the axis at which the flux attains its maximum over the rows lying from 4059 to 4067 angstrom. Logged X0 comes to 4061.12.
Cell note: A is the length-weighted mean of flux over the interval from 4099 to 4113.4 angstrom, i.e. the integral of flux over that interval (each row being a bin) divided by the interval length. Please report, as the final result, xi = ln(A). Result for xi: 3.01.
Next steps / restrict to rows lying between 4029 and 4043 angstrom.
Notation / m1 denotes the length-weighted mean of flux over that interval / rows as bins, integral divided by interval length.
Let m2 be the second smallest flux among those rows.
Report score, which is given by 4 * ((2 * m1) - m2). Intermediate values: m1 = 23.3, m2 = 22.1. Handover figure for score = 98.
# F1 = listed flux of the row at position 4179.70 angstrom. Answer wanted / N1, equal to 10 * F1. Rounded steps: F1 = 21.7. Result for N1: 217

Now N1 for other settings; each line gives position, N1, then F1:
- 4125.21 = 231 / 23.1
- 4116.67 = 229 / 22.9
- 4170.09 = 230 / 23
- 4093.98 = 198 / 19.8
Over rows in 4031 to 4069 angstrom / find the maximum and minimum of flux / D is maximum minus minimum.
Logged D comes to 4.8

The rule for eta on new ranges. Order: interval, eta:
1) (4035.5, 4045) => 4039.67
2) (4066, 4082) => 4073.29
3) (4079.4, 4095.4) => 4087.39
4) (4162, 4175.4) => 4165.29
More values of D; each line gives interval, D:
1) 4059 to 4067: 2.7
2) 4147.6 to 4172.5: 3.0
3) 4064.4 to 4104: 8.6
